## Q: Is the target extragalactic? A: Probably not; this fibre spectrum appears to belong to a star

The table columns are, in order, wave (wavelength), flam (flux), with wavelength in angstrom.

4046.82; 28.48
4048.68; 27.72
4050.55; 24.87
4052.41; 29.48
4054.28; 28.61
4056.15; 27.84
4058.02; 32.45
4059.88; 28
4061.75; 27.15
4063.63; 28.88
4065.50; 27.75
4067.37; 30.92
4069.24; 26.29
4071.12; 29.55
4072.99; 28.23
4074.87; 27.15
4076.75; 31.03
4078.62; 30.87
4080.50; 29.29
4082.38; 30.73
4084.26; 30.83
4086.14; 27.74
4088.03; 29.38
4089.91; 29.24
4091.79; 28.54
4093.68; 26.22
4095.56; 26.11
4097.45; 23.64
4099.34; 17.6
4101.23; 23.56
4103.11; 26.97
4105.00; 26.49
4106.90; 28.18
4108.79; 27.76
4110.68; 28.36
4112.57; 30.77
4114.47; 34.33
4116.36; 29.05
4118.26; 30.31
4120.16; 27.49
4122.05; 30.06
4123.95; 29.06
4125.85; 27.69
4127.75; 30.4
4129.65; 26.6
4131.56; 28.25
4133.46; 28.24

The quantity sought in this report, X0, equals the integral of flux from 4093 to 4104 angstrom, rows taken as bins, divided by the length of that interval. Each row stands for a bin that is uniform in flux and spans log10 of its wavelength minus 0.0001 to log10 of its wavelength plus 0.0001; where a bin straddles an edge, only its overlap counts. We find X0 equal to 24.0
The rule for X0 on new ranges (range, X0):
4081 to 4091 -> 29.6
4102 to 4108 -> 27.1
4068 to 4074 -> 28.2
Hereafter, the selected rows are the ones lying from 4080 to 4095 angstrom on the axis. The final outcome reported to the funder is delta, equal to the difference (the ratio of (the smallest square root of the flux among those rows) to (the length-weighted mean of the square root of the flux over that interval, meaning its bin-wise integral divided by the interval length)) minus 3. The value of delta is -2.05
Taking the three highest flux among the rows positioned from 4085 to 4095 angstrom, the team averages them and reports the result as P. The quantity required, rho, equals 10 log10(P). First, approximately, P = 29.1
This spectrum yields 14.6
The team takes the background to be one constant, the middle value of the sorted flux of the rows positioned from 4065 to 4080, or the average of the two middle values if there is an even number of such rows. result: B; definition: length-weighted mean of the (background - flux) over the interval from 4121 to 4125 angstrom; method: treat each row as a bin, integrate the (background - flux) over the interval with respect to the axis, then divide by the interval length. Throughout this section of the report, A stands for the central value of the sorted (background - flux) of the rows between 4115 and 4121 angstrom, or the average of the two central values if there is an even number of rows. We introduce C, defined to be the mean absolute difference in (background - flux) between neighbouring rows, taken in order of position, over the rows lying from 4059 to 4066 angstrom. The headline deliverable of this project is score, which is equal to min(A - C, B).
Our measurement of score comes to -1.4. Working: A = -0.2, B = -0.6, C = 1.2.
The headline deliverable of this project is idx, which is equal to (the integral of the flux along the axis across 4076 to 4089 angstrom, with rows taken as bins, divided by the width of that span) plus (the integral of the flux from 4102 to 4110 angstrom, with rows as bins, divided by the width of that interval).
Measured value 57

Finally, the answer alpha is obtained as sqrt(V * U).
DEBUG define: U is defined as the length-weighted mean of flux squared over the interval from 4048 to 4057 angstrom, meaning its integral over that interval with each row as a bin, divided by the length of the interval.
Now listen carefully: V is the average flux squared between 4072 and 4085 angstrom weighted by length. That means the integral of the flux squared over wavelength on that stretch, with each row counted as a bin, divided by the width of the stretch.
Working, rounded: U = 769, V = 885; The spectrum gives 825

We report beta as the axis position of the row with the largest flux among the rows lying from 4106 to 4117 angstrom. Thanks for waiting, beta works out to 4114.47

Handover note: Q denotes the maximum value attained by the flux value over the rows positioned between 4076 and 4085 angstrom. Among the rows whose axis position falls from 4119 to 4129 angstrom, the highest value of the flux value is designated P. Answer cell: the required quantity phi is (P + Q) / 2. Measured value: 30.7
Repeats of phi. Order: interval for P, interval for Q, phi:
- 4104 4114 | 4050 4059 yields 31.6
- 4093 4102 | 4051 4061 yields 29.3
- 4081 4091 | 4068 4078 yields 30.9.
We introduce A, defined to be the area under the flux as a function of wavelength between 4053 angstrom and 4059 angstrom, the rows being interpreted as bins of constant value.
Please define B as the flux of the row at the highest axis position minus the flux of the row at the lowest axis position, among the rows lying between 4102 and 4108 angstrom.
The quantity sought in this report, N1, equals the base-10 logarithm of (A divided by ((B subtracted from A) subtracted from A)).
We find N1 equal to 2.17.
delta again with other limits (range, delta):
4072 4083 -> -2.04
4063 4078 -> -2.04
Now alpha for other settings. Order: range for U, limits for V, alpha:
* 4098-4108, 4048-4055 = 688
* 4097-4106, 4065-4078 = 690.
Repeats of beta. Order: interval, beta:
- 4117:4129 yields 4127.75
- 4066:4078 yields 4076.75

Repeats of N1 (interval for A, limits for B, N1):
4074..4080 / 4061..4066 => 2.47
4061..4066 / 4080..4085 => 1.96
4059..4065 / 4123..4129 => 2.10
